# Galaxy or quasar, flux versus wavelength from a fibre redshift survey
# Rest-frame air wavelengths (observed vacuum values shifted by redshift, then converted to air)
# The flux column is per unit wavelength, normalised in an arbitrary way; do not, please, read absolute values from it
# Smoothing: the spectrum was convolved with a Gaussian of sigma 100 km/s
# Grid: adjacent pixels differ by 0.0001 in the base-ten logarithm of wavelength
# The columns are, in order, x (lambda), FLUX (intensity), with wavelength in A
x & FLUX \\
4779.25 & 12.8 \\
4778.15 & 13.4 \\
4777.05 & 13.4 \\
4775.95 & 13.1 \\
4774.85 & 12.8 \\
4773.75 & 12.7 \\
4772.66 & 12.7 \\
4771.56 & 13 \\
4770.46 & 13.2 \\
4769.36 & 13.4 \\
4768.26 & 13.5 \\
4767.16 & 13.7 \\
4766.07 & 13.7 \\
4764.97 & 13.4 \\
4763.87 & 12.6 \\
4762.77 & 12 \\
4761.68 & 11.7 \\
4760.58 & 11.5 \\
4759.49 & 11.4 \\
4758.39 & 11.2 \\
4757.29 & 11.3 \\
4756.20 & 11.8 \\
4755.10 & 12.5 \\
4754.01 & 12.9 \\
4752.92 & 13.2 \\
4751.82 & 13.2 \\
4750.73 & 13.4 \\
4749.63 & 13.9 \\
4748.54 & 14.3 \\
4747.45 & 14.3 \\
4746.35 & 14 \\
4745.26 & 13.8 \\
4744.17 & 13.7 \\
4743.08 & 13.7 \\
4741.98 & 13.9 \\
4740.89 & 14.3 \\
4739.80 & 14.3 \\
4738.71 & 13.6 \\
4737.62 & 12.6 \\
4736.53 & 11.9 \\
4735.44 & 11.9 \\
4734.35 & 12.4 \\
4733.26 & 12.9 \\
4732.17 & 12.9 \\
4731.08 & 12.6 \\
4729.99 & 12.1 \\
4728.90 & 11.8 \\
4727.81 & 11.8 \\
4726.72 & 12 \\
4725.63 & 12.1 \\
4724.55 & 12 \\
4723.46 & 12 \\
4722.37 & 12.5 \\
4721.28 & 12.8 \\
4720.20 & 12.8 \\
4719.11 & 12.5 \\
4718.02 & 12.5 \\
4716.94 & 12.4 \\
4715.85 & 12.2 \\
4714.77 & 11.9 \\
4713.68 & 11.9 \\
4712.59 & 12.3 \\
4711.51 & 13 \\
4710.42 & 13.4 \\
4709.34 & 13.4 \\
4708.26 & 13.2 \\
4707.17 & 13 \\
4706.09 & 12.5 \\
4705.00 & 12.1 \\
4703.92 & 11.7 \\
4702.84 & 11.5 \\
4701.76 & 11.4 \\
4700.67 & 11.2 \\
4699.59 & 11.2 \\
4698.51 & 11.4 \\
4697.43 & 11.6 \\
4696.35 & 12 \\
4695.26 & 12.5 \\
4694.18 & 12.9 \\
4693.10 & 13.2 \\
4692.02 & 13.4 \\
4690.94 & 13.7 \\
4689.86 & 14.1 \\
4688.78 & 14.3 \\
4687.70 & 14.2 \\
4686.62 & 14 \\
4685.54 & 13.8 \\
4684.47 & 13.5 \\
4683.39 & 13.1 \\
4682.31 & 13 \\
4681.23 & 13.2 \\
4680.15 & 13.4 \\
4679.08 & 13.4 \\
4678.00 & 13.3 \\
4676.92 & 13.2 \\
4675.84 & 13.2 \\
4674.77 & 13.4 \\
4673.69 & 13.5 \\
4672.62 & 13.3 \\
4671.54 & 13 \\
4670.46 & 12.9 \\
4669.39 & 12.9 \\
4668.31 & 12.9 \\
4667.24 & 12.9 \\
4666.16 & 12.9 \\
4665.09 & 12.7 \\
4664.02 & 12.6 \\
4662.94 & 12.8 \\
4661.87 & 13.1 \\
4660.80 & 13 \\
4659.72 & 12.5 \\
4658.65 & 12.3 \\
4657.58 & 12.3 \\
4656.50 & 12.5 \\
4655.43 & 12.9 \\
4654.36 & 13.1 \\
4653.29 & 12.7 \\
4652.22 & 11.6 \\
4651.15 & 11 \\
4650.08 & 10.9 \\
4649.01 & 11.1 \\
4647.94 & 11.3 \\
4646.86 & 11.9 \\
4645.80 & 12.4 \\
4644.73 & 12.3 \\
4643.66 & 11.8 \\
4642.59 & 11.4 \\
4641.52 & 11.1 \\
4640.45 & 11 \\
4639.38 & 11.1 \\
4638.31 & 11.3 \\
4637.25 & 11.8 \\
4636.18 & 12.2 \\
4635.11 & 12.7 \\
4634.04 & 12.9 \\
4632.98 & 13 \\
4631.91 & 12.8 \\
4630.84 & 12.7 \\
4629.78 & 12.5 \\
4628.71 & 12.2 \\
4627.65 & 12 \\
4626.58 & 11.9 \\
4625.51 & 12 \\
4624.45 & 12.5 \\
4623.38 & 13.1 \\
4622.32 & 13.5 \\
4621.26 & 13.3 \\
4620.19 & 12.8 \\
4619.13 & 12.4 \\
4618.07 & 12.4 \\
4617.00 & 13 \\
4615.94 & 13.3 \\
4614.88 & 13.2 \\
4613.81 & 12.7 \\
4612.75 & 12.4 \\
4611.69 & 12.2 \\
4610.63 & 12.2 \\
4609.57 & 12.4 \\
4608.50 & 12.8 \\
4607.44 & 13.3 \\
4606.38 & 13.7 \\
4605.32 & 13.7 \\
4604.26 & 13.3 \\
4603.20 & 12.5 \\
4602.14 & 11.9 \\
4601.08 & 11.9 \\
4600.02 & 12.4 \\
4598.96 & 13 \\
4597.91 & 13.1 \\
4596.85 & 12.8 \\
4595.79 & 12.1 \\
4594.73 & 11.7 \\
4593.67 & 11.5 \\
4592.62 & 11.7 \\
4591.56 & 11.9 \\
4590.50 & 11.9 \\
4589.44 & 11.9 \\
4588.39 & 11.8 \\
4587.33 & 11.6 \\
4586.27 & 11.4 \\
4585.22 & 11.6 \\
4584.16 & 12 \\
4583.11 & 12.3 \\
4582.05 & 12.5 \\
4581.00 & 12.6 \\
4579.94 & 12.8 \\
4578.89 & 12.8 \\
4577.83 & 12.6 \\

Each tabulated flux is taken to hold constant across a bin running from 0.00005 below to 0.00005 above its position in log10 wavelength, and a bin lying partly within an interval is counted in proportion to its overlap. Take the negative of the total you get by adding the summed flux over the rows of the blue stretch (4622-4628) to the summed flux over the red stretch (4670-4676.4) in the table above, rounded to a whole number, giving -154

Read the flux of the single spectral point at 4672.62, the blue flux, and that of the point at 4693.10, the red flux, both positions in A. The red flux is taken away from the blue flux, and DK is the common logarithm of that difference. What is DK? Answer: -1.00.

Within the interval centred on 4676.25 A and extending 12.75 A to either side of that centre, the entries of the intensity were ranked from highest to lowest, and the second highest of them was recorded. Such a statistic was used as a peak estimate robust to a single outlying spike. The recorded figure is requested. 14.2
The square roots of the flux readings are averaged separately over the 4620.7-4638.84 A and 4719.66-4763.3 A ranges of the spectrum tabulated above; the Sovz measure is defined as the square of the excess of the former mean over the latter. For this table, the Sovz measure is 0.001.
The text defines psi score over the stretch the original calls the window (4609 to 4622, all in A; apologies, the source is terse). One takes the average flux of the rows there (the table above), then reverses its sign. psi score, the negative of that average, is -12.7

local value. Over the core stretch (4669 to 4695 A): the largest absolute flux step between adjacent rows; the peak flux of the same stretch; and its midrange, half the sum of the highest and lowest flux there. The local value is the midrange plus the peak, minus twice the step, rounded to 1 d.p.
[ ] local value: 27.1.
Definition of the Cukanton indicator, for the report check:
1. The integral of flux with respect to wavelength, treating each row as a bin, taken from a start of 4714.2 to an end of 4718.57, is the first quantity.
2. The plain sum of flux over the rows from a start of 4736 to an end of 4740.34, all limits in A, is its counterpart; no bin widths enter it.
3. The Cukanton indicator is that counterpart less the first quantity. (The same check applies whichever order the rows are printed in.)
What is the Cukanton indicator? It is -1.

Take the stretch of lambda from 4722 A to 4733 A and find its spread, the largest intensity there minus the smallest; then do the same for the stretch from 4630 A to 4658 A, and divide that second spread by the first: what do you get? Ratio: 2.0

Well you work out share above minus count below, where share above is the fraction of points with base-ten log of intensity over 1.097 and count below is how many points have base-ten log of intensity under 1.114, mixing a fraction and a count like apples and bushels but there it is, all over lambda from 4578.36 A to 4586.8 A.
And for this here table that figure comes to -7.6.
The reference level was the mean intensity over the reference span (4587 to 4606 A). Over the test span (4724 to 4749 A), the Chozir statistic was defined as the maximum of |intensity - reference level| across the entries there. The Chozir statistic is 2.0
